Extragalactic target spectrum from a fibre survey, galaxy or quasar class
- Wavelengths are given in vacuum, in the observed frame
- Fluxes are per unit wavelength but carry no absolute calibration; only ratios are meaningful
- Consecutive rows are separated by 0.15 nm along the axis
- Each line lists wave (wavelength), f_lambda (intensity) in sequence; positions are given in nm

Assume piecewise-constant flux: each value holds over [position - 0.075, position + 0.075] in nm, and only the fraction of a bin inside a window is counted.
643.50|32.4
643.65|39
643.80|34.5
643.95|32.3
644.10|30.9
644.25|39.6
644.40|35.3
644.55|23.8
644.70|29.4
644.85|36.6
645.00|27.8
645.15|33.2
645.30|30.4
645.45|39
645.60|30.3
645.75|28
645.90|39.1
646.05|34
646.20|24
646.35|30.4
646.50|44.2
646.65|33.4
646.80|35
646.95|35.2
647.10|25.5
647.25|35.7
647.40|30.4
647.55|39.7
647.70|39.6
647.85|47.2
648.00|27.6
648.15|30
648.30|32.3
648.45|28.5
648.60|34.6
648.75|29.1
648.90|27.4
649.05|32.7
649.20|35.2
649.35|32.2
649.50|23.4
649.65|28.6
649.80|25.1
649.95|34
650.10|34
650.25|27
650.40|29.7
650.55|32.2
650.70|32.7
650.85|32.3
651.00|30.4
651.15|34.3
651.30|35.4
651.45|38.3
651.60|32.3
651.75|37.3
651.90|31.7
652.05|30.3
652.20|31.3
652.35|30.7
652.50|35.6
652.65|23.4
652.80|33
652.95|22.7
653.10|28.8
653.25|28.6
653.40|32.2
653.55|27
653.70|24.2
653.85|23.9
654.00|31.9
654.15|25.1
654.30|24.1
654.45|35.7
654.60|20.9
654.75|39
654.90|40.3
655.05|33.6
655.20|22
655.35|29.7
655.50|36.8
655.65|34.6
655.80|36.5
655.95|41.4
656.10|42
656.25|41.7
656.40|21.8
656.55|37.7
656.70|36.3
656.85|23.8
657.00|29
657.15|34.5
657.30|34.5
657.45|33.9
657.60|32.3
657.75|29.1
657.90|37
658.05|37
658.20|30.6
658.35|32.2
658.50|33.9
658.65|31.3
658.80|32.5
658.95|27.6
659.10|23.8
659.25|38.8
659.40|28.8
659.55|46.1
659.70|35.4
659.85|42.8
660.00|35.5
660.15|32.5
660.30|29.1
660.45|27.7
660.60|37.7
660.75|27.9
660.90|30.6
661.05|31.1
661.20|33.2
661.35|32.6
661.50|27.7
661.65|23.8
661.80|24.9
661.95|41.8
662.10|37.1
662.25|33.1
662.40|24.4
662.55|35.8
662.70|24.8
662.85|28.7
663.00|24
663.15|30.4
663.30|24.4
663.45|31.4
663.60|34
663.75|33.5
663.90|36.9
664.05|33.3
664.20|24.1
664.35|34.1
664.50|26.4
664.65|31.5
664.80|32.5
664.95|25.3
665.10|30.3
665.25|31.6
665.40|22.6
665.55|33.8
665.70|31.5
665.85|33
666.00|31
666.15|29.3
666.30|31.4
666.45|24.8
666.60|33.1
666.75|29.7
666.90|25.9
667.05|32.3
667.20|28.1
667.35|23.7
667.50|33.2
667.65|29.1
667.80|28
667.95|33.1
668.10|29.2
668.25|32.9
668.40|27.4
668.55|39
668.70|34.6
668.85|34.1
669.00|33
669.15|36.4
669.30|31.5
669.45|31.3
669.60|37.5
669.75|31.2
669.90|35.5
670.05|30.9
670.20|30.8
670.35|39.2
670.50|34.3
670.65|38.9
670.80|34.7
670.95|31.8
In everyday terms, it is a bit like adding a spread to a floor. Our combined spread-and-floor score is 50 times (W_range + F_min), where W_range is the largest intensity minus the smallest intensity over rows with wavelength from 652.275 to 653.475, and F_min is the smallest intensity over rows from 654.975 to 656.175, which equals 1745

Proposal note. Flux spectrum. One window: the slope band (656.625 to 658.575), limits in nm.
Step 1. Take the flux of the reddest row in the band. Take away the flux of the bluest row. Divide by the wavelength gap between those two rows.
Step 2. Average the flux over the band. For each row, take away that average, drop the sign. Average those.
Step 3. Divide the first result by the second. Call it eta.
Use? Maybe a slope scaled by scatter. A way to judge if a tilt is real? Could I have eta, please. -0.5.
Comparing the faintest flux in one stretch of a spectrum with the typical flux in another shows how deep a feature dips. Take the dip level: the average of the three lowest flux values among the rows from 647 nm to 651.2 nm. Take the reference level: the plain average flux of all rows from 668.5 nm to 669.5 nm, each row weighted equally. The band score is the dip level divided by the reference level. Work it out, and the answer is 0.72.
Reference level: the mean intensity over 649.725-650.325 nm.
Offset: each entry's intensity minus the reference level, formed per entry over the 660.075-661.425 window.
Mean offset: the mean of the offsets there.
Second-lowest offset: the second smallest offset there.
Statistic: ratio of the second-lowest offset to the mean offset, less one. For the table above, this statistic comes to -2.6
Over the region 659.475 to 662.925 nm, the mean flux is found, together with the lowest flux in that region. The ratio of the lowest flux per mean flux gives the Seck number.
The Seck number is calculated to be 0.735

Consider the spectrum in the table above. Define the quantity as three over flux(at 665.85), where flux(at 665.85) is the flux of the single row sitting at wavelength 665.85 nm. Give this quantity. 0.09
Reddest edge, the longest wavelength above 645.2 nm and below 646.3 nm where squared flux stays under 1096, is 646.20 nm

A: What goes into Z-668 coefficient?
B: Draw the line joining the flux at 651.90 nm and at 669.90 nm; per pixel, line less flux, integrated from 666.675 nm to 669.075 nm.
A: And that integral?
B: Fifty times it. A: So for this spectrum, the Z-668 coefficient 509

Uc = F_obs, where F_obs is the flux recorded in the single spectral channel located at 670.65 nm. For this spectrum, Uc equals 38.9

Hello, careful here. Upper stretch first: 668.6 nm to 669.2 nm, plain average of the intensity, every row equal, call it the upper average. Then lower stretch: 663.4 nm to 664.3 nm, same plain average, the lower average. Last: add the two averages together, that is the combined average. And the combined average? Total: 67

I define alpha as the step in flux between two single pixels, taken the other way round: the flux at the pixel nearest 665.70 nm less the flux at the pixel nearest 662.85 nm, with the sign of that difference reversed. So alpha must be -3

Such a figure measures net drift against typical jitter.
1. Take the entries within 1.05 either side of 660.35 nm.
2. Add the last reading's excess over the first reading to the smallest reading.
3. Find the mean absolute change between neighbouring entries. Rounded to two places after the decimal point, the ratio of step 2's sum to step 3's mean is 5.37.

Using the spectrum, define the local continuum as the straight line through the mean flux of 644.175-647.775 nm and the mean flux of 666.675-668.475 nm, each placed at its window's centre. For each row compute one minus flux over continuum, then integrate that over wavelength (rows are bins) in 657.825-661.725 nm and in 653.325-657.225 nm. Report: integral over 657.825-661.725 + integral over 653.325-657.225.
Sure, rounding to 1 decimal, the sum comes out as -0.2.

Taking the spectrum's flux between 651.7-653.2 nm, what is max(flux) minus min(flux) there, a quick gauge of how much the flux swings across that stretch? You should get 15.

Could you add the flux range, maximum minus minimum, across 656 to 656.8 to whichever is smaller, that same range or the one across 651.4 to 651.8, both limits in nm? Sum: 26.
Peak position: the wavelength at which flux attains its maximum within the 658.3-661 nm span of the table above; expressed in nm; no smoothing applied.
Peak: 659.55 nm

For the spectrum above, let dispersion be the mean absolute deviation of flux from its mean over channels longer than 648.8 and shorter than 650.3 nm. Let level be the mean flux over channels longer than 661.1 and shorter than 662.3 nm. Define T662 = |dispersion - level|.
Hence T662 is 28.1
